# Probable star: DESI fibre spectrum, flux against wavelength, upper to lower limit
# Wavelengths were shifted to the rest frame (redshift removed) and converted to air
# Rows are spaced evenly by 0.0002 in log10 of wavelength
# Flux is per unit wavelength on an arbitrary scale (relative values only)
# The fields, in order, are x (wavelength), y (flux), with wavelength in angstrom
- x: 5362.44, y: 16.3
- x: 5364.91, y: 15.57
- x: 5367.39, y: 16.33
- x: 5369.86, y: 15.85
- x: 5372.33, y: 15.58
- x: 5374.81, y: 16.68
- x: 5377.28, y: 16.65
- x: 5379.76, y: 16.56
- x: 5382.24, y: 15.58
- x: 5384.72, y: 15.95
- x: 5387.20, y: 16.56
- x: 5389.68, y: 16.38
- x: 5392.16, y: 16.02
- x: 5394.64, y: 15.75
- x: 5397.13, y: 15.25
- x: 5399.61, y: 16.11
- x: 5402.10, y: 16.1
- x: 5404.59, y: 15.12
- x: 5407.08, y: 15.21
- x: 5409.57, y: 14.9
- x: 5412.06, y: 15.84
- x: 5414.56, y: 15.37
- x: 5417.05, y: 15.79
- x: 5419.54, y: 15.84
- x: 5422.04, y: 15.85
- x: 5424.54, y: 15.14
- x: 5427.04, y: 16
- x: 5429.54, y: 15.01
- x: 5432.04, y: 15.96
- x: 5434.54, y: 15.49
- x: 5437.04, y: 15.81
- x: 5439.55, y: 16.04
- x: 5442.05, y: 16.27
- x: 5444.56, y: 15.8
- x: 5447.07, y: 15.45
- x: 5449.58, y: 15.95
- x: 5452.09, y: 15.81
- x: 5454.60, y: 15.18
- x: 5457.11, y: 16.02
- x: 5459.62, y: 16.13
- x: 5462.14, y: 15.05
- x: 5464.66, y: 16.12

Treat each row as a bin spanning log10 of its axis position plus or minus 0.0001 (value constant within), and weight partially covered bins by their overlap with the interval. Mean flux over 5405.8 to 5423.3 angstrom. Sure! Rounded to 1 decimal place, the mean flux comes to 15.5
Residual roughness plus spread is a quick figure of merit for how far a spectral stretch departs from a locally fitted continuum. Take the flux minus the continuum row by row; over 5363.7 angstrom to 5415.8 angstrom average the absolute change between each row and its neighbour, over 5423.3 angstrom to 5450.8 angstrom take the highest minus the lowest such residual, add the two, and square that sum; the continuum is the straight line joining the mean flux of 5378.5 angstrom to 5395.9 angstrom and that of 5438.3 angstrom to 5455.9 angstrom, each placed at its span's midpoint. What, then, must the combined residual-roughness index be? 3.3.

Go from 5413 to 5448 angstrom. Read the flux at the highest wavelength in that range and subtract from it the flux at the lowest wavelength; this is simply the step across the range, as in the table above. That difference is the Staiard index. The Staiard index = 0.1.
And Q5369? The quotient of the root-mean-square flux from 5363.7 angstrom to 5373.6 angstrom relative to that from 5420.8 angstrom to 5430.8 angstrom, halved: 0.511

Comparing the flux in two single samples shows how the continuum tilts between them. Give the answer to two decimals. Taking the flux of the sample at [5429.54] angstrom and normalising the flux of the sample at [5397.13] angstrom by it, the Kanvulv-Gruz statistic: 1.02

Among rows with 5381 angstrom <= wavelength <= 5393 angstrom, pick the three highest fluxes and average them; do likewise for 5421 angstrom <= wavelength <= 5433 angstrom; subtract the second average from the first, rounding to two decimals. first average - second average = 0.38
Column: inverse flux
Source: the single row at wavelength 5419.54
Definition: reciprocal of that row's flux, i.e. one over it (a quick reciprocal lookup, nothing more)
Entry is 0.063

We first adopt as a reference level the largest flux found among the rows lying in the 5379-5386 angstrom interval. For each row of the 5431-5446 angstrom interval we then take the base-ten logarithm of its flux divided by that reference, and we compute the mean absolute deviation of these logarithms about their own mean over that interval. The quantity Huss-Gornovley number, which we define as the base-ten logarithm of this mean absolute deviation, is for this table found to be -2.27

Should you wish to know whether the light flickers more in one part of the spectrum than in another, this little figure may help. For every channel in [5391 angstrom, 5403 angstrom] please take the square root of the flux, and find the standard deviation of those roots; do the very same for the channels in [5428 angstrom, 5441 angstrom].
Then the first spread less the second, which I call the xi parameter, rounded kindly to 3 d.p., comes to -0.007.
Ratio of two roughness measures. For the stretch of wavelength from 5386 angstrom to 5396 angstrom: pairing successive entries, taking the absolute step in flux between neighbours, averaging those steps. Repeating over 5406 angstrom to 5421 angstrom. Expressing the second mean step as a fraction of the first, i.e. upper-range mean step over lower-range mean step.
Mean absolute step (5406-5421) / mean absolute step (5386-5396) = 1.6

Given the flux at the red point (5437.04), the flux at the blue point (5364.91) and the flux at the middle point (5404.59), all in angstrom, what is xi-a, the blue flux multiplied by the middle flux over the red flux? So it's 14.9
